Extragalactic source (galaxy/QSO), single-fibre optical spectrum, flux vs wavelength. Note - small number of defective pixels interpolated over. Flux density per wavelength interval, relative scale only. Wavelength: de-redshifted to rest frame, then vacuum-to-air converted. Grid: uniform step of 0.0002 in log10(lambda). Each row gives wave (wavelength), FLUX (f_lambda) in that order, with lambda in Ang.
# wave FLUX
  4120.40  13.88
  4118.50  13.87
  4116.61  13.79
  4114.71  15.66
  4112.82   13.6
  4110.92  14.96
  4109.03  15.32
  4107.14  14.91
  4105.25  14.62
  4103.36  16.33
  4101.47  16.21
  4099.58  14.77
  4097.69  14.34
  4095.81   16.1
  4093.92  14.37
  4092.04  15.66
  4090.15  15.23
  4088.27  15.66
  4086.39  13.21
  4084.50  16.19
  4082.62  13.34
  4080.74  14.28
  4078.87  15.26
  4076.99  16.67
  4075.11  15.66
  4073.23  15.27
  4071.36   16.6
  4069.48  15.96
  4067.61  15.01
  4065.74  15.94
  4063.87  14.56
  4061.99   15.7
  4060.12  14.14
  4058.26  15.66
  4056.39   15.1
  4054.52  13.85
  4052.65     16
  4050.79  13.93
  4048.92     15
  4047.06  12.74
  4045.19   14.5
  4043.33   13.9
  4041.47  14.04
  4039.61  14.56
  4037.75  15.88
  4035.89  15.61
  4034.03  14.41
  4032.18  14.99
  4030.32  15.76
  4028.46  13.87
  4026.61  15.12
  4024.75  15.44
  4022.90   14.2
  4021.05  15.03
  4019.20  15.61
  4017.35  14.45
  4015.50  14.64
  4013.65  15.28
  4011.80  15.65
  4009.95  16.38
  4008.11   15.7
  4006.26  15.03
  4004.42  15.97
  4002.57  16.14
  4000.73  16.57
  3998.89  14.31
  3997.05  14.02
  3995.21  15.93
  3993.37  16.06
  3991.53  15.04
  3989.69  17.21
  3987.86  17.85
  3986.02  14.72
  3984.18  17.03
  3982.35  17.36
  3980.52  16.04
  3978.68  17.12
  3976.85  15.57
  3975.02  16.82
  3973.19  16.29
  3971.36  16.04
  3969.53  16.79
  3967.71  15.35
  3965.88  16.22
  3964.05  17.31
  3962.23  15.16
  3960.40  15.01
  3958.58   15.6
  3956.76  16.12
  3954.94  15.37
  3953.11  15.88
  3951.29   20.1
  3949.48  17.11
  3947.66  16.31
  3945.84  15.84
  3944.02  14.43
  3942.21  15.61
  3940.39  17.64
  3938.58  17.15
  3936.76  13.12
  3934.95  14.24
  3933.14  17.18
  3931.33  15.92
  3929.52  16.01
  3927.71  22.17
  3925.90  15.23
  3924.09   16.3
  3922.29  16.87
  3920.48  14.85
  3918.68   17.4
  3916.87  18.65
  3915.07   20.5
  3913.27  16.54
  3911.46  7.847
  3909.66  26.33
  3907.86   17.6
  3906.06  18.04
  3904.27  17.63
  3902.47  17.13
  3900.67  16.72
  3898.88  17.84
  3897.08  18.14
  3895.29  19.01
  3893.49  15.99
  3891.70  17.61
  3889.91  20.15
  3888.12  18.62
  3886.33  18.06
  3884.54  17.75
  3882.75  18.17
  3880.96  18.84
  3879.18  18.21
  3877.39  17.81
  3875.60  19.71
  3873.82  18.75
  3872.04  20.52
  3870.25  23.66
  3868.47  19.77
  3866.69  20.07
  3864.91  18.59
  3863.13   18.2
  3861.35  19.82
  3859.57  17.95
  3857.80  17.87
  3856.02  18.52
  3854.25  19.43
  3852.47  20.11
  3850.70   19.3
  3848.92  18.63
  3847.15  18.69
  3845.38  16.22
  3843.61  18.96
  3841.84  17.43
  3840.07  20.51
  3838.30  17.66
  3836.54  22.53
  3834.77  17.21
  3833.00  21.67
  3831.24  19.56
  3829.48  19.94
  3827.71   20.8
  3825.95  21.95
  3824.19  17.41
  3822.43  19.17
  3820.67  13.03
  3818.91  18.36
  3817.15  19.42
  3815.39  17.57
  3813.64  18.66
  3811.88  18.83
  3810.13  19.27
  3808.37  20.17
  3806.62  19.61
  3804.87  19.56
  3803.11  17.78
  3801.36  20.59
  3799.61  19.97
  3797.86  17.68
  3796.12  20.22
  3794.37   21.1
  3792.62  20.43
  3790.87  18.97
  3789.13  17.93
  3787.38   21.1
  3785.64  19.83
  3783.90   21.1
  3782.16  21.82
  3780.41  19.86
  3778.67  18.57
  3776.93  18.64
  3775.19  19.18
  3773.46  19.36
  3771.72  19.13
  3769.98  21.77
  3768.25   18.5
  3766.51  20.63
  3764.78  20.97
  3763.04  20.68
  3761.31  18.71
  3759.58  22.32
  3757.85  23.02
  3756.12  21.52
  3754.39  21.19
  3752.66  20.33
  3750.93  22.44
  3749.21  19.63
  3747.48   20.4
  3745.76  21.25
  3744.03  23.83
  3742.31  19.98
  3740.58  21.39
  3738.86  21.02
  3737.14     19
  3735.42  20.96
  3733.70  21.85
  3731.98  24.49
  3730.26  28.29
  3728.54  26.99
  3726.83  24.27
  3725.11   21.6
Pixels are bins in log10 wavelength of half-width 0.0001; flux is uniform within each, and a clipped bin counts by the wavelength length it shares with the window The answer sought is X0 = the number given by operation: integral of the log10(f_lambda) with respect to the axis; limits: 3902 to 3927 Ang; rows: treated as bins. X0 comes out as 31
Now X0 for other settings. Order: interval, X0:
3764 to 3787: 30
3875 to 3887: 15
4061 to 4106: 53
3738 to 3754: 21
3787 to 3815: 36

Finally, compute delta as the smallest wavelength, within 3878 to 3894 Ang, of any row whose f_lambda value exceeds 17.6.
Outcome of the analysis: 3879.18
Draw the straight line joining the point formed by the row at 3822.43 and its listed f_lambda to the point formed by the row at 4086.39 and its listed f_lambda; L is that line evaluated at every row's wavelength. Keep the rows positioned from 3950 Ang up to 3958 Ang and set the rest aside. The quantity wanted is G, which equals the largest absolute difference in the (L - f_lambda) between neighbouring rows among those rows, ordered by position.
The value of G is 4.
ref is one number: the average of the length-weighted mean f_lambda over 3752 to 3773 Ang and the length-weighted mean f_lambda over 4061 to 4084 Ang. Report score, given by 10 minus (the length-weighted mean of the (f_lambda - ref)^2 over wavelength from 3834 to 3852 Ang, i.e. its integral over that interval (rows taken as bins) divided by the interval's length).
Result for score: 7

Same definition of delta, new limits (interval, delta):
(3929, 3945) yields 3940.39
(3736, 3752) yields 3737.14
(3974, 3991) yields 3987.86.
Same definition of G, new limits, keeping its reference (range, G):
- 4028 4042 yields 2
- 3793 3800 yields 3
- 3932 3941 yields 4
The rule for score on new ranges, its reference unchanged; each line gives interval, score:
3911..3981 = 3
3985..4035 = 2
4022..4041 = 0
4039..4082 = 0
